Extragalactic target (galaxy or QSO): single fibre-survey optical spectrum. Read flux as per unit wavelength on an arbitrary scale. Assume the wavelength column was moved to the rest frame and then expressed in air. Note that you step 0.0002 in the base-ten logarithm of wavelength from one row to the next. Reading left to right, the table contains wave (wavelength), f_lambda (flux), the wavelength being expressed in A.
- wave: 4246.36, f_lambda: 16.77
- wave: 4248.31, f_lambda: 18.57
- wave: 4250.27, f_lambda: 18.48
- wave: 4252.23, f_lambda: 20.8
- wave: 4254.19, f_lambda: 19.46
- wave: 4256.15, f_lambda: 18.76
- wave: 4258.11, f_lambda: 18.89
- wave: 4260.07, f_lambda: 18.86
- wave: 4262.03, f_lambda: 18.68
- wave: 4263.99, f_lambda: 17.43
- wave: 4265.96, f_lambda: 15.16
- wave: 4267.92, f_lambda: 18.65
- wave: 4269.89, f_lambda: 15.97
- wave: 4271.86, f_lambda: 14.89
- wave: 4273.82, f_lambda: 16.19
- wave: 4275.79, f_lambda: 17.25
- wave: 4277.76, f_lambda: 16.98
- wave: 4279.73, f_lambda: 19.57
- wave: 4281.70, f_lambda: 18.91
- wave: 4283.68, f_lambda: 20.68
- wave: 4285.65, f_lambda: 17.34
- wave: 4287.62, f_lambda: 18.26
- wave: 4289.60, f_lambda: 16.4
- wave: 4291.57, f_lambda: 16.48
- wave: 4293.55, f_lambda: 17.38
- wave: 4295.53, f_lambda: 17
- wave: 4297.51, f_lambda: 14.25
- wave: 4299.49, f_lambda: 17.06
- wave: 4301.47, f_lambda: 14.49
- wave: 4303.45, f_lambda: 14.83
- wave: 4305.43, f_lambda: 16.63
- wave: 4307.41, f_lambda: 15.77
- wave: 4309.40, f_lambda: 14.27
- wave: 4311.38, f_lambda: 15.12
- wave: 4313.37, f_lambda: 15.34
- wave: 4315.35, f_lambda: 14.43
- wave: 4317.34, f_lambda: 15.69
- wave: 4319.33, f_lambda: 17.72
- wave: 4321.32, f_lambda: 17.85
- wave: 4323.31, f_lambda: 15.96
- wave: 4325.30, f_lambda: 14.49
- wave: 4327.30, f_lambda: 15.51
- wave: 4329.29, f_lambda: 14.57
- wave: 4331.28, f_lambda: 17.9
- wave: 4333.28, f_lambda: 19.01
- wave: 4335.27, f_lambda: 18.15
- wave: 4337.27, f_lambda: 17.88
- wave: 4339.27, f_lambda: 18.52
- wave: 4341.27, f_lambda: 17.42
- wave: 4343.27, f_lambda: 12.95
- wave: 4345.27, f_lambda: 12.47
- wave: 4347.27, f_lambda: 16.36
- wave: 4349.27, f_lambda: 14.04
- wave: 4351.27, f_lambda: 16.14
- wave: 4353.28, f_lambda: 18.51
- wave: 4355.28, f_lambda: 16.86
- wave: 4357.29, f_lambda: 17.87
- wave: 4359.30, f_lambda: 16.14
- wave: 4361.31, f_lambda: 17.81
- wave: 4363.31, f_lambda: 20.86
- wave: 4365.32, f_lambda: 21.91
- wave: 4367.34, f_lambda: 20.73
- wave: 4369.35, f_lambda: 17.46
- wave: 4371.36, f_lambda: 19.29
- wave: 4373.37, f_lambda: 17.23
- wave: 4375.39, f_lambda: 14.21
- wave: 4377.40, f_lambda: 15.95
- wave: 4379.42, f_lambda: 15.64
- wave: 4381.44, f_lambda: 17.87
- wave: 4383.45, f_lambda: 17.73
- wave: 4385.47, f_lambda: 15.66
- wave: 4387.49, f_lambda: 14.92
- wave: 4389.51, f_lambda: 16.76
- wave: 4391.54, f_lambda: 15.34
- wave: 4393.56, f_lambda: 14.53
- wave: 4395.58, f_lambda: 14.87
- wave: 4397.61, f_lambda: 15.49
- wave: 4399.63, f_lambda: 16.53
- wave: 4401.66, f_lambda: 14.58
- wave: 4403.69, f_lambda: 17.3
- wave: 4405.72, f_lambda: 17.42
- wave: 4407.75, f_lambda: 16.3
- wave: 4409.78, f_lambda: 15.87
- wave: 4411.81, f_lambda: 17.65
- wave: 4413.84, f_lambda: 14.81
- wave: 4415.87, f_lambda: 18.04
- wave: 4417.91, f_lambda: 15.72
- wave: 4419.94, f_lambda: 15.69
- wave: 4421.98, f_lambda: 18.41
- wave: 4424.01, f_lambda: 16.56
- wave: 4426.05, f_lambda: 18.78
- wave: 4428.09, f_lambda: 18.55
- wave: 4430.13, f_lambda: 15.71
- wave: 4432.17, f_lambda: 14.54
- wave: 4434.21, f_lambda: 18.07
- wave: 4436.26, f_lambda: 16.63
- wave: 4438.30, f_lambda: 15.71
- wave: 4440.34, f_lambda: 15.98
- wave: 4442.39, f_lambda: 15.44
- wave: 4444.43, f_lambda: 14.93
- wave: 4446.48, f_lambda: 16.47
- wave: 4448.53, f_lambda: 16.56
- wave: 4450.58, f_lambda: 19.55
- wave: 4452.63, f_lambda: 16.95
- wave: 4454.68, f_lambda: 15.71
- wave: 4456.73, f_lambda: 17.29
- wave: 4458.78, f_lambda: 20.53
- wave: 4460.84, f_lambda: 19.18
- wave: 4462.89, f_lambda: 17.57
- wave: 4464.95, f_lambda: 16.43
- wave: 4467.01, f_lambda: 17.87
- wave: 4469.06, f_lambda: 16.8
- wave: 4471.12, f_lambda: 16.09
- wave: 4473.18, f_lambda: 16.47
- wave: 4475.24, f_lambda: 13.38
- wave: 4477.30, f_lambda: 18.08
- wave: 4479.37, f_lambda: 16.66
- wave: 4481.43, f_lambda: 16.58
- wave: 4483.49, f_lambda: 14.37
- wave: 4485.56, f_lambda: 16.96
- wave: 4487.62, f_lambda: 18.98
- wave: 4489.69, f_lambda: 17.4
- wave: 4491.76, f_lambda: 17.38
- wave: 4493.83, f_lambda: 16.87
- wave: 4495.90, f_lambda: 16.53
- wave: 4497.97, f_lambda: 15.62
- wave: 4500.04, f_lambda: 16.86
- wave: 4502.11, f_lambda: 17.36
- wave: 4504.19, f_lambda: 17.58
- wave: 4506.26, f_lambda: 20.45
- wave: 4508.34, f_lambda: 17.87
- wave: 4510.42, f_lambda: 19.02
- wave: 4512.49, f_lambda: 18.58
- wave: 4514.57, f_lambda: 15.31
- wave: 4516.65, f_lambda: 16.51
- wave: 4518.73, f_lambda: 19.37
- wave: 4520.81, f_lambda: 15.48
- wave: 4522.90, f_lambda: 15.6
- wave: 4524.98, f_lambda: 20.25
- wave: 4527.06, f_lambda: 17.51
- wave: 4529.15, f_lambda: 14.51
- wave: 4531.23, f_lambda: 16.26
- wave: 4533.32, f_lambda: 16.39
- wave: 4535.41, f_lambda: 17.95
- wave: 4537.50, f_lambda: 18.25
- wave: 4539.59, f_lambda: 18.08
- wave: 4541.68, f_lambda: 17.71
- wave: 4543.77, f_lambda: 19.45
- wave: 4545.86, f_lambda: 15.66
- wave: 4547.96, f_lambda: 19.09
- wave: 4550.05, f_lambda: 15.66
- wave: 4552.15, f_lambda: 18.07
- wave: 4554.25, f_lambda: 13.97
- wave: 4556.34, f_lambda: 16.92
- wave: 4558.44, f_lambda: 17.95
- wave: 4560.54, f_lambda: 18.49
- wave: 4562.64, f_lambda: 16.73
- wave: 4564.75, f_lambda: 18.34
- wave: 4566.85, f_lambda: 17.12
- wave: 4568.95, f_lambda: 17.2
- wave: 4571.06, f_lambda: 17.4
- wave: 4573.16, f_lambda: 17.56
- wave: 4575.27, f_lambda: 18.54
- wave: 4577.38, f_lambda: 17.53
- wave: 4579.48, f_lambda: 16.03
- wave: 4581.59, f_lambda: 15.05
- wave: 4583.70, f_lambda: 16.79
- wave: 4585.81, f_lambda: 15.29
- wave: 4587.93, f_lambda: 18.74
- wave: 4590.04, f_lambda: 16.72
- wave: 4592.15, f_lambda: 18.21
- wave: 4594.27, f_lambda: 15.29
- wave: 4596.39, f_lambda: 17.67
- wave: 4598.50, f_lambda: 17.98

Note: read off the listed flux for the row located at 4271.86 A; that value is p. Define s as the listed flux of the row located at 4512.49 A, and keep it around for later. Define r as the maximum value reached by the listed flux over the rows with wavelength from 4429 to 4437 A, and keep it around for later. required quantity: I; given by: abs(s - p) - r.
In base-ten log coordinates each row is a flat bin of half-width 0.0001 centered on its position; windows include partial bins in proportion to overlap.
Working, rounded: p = 14.89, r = 18.07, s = 18.58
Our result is -14.4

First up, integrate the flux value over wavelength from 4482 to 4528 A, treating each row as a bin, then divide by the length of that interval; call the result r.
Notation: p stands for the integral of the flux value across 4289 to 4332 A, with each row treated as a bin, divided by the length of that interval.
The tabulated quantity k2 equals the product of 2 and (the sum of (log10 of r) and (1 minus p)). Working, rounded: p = 15.9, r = 17.4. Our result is -27.2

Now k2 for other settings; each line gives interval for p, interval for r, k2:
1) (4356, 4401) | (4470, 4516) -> -29.6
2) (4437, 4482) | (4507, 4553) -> -29.2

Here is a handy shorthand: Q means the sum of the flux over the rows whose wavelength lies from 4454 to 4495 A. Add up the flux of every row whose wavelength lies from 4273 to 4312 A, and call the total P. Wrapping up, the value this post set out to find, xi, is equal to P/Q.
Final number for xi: 0.98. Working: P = 335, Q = 341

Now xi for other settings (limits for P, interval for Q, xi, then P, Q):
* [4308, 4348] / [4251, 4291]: 0.90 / 322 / 359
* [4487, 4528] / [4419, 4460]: 1.04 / 351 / 338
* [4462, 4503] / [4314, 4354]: 1.03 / 334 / 326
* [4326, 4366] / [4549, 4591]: 1.00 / 341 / 340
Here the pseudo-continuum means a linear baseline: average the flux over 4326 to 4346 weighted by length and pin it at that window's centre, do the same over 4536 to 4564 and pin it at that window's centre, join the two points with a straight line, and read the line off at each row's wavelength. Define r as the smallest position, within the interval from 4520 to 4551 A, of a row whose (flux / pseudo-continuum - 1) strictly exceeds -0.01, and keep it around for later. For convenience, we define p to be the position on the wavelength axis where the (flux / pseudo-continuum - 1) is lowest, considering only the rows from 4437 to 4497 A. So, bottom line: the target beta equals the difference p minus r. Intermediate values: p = 4475.24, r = 4524.98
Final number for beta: -49.7 A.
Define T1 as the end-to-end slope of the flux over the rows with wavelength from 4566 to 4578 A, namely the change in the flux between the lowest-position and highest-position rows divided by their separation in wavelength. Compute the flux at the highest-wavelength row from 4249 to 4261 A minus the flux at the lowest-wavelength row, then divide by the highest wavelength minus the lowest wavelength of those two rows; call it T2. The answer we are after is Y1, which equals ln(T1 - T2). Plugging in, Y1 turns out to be -8.7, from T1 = 0.0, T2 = 0.04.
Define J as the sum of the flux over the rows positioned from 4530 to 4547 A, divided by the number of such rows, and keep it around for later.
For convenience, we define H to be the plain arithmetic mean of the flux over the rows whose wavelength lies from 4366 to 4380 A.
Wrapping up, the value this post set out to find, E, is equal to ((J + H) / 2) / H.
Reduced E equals 1.01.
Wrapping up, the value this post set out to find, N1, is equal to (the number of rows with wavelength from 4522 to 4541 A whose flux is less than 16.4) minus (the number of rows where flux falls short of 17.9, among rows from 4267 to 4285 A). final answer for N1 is -1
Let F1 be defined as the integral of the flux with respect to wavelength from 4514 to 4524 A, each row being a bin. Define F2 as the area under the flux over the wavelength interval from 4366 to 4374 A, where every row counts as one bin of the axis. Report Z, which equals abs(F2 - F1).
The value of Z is 14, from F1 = 165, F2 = 151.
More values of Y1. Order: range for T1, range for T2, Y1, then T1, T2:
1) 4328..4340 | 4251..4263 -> -0.5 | 0.4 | -0.22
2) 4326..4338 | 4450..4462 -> -1.3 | 0.2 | -0.04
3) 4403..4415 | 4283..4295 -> -2.4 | -0.2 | -0.33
